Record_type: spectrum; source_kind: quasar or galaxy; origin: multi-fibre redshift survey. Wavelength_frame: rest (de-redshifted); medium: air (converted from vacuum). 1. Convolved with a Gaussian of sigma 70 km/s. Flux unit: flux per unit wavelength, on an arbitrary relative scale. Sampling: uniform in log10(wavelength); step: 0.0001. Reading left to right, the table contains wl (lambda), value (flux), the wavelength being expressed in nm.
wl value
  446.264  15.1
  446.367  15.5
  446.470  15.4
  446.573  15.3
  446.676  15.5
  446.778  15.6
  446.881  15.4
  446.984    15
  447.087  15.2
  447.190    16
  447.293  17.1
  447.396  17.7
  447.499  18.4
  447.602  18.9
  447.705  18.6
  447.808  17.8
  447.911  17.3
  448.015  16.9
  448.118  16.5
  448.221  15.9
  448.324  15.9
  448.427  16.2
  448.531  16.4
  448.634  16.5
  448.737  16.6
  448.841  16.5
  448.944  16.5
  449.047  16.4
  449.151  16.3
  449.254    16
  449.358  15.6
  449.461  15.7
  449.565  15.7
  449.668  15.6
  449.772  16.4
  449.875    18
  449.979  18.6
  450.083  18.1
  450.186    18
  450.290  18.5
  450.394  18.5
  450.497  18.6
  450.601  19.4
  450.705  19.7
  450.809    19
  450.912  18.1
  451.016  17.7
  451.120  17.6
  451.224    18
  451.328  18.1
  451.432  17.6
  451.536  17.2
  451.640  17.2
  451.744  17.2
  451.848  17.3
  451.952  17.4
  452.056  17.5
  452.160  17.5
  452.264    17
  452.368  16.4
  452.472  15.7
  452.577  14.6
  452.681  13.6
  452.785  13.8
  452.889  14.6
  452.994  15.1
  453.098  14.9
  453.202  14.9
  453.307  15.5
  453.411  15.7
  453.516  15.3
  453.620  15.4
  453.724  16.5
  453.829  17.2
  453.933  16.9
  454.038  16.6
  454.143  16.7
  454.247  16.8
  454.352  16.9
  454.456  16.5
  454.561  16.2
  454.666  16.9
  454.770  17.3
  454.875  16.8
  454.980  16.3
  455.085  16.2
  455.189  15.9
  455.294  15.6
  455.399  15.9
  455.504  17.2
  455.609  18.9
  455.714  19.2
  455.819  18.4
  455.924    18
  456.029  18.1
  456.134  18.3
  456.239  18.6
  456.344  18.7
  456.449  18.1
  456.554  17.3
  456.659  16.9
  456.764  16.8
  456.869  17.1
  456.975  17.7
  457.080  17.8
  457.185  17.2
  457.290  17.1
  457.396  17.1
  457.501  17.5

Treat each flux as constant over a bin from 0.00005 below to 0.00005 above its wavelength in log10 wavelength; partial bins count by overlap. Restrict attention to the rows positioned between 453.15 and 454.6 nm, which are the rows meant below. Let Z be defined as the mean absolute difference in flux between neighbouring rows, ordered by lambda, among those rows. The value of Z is 0.4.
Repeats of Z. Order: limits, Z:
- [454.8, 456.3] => 0.5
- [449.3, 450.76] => 0.4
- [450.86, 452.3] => 0.2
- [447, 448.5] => 0.5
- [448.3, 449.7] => 0.1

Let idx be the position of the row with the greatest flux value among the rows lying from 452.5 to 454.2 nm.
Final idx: 453.829 nm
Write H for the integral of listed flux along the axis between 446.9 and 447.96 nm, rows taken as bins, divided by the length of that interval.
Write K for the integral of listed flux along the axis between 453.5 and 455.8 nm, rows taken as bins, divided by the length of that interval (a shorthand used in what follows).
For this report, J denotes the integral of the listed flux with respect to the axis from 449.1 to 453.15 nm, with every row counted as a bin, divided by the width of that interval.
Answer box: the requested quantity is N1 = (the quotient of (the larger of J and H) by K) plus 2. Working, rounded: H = 17.1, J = 16.97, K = 16.7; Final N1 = 3.02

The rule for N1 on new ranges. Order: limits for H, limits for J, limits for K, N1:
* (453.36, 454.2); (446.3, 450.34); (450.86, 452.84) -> 2.99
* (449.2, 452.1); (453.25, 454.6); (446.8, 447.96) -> 3.03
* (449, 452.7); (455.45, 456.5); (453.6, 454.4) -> 3.10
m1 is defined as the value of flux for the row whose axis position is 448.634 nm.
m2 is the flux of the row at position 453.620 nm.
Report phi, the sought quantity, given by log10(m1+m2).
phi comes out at 1.50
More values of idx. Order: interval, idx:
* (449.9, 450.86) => 450.705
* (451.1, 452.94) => 451.328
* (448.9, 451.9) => 450.705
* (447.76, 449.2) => 447.808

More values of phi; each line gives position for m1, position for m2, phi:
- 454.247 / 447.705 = 1.55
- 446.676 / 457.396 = 1.51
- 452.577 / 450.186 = 1.51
